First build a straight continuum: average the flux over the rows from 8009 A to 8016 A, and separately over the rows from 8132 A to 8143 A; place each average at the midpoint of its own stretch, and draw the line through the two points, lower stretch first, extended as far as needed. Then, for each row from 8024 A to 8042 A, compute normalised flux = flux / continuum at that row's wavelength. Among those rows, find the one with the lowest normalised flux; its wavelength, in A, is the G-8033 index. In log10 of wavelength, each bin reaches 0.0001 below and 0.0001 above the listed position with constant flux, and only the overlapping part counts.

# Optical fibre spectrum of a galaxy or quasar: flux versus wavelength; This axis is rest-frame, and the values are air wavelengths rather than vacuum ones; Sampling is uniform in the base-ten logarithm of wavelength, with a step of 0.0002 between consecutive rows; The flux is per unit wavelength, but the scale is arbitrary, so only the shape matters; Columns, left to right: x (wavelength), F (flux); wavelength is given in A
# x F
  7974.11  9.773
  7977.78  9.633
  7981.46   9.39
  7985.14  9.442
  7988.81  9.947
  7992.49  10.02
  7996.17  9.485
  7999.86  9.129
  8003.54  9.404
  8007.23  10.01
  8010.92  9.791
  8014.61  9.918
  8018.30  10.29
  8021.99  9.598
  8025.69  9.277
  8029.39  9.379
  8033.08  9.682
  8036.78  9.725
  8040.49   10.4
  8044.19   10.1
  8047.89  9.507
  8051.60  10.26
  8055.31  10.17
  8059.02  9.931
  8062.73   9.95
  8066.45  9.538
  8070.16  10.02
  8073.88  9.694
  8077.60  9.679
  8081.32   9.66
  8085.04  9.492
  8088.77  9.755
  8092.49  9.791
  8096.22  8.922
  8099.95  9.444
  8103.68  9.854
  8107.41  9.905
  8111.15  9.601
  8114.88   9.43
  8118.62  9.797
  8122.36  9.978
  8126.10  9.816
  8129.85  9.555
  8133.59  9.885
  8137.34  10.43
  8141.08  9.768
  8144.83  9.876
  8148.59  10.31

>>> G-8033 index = 8025.69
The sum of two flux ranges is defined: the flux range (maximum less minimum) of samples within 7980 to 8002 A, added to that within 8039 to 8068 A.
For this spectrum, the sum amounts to 1.78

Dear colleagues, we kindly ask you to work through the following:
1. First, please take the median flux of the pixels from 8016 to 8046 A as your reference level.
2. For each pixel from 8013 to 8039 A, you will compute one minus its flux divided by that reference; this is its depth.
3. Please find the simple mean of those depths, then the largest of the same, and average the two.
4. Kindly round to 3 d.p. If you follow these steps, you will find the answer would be 0.022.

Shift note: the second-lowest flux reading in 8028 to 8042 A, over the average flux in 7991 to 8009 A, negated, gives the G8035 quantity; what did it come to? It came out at -1.01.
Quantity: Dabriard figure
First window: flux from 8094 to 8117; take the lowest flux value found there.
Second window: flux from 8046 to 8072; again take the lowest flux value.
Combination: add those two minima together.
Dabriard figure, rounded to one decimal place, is 18.4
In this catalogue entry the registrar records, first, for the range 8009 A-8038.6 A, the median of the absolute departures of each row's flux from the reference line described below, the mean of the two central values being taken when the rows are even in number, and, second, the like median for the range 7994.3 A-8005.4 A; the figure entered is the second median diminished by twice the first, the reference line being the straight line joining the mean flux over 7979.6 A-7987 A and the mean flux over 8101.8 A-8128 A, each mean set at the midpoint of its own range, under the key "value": -0.35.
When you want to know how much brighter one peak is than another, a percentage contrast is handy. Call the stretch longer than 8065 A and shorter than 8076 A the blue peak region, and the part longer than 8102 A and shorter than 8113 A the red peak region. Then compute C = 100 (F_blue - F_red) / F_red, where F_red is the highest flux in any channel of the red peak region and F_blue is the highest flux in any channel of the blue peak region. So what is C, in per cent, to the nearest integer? 1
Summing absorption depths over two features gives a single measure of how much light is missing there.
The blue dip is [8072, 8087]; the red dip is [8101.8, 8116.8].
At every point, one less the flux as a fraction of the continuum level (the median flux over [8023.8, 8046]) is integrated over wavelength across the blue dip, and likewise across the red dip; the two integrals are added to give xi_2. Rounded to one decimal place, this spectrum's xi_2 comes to 0.1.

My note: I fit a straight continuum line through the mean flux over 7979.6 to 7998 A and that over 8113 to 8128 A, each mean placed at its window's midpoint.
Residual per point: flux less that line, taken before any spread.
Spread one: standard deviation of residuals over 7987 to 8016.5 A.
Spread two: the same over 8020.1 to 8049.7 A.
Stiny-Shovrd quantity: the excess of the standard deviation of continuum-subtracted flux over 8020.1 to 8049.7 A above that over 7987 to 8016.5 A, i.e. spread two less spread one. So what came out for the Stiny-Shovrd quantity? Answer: 0.04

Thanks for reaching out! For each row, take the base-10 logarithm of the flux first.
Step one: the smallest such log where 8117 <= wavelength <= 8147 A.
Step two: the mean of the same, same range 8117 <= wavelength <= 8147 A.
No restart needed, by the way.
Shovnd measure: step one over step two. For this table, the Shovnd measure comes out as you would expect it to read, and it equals 0.985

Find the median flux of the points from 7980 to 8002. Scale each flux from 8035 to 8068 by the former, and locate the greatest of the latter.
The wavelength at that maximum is 8040.49 A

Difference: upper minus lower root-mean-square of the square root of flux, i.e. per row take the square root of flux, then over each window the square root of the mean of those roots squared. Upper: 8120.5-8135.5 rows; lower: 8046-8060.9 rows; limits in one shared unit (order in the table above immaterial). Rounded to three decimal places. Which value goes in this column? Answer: -0.025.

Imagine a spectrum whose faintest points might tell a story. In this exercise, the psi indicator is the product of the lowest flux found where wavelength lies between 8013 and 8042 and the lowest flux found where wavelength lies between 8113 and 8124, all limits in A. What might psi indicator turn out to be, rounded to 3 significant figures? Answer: 87.5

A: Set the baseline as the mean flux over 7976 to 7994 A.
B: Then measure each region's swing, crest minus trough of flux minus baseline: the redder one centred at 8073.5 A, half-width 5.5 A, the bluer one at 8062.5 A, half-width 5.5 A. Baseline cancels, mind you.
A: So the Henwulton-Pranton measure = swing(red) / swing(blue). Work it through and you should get 0.83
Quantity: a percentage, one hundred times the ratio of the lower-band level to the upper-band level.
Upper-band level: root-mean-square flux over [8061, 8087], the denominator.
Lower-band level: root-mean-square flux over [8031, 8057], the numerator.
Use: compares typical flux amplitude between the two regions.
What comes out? 103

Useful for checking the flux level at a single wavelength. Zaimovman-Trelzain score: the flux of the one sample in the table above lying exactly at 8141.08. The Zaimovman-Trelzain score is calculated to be 9.768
